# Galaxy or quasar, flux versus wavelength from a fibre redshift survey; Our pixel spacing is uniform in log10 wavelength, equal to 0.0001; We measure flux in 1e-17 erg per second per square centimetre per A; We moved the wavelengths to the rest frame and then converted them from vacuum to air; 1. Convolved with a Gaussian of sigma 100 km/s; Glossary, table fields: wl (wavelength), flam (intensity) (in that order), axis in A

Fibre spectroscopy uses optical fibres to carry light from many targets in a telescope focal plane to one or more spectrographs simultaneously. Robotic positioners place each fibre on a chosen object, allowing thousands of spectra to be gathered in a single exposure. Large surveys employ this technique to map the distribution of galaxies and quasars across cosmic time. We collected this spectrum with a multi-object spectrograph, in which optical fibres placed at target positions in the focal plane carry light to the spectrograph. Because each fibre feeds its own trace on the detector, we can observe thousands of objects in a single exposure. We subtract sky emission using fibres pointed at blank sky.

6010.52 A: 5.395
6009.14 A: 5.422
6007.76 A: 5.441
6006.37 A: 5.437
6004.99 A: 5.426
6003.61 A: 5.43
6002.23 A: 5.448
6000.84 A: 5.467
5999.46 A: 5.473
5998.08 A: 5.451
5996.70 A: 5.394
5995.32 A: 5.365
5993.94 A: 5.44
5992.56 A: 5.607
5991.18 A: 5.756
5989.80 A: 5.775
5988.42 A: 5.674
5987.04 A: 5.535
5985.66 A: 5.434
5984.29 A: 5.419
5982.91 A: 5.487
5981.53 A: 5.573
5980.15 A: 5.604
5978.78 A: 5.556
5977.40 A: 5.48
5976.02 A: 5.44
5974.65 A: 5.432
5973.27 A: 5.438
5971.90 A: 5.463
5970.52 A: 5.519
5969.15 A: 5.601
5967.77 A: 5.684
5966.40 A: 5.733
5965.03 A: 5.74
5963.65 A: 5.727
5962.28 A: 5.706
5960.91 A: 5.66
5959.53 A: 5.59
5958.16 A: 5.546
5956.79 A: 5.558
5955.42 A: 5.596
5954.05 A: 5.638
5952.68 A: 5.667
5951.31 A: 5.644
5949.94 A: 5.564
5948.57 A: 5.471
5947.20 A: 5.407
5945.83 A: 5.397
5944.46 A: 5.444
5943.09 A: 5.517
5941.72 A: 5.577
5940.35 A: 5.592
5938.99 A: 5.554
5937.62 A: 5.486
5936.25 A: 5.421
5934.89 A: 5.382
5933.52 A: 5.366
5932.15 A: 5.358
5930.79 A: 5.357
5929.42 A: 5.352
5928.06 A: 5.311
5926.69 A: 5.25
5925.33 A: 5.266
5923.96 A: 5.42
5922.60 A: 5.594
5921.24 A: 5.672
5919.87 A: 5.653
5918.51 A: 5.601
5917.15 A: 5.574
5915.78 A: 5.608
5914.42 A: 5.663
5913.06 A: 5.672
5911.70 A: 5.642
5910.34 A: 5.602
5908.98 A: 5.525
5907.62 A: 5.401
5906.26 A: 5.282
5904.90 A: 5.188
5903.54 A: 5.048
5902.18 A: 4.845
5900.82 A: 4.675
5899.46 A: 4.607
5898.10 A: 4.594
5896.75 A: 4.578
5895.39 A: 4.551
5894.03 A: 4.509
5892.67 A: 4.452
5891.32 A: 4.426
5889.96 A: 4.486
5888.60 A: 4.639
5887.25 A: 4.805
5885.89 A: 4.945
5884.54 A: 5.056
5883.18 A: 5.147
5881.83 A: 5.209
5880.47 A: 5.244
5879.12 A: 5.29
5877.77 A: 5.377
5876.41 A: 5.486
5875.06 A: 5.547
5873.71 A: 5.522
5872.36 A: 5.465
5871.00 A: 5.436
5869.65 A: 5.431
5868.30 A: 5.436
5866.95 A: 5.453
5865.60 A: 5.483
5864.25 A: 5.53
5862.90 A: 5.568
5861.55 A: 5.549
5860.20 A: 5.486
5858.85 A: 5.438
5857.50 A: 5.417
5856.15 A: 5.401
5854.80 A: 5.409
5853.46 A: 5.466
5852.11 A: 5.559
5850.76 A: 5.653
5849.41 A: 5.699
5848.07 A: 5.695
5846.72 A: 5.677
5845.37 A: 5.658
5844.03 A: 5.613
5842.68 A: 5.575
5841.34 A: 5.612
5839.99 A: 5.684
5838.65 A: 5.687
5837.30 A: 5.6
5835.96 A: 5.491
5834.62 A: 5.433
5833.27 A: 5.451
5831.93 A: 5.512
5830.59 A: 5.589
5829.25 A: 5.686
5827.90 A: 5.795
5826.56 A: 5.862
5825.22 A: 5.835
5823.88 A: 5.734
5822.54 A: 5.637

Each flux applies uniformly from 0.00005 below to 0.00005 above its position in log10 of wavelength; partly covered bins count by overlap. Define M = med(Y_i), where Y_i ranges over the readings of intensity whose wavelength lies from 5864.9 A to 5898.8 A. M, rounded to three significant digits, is 5.21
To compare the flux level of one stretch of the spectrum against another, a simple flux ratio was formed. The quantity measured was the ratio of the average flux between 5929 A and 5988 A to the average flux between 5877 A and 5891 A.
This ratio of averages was 1.10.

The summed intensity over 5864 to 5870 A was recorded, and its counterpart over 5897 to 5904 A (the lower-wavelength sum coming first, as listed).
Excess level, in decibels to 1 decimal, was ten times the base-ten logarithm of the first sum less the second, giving 5.5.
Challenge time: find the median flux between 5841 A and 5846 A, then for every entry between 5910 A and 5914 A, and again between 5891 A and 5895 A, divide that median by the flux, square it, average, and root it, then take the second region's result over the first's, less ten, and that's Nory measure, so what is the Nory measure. -8.74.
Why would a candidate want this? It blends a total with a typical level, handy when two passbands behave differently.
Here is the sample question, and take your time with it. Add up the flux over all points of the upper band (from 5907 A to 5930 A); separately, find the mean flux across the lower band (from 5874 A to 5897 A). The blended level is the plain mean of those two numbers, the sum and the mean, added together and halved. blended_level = 49.4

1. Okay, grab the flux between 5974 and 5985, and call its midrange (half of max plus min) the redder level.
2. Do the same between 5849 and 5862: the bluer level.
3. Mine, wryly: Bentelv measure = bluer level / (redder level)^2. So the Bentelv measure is 0.183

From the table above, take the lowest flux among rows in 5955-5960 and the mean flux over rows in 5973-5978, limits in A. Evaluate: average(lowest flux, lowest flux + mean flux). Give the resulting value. 8.27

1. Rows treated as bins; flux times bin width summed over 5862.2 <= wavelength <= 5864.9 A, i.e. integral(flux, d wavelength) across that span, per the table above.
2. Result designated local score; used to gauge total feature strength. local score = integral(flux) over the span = 15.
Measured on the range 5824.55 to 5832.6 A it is 46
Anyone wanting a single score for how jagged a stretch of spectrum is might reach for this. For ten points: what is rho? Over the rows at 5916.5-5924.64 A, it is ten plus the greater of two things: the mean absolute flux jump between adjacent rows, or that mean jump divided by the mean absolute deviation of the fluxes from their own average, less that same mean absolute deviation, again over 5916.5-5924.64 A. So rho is 11.13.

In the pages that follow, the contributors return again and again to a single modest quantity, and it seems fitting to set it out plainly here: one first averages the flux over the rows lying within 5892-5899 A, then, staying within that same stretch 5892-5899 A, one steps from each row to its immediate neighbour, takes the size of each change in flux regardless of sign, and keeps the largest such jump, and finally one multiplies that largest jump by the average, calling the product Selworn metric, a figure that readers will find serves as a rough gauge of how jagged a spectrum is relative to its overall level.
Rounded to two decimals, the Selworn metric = 0.26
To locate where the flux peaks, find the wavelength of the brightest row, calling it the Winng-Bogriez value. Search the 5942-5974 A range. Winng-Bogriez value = 5965.03 A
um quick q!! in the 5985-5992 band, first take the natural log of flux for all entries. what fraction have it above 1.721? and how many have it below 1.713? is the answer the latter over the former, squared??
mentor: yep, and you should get 11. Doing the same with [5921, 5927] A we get 56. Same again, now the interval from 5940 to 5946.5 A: 225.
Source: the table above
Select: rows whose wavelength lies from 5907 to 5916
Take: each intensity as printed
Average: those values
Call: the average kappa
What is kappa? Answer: 5.59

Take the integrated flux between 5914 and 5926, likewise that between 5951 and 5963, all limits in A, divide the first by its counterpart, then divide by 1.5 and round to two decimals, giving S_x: 0.66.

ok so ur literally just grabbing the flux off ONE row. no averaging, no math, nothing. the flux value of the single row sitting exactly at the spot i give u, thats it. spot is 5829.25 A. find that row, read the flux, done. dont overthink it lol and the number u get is 5.686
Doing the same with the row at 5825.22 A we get 5.835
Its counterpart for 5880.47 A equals 5.244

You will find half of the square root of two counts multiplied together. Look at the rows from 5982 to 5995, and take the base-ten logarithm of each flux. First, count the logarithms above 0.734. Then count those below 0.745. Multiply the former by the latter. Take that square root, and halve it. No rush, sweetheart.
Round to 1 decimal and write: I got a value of 3.2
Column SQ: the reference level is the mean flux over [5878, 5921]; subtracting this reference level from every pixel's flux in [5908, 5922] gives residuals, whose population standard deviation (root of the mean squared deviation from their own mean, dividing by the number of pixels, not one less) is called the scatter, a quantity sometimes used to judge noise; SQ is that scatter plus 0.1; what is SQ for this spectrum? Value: 0.15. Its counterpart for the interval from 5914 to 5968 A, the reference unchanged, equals 0.24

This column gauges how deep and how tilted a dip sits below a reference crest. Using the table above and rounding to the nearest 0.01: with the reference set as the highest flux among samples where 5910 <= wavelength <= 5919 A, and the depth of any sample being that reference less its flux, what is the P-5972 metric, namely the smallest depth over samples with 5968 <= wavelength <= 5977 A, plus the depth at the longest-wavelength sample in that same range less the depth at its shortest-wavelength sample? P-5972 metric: 0.23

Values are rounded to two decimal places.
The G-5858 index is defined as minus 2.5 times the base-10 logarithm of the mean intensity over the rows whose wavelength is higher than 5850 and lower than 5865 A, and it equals -1.85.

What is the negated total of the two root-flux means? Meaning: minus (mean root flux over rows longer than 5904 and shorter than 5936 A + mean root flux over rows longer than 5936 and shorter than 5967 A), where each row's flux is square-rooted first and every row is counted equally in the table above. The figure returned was -4.70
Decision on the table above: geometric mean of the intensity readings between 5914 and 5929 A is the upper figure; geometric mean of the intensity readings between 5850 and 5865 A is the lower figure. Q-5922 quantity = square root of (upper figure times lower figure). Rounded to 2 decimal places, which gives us 5.50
